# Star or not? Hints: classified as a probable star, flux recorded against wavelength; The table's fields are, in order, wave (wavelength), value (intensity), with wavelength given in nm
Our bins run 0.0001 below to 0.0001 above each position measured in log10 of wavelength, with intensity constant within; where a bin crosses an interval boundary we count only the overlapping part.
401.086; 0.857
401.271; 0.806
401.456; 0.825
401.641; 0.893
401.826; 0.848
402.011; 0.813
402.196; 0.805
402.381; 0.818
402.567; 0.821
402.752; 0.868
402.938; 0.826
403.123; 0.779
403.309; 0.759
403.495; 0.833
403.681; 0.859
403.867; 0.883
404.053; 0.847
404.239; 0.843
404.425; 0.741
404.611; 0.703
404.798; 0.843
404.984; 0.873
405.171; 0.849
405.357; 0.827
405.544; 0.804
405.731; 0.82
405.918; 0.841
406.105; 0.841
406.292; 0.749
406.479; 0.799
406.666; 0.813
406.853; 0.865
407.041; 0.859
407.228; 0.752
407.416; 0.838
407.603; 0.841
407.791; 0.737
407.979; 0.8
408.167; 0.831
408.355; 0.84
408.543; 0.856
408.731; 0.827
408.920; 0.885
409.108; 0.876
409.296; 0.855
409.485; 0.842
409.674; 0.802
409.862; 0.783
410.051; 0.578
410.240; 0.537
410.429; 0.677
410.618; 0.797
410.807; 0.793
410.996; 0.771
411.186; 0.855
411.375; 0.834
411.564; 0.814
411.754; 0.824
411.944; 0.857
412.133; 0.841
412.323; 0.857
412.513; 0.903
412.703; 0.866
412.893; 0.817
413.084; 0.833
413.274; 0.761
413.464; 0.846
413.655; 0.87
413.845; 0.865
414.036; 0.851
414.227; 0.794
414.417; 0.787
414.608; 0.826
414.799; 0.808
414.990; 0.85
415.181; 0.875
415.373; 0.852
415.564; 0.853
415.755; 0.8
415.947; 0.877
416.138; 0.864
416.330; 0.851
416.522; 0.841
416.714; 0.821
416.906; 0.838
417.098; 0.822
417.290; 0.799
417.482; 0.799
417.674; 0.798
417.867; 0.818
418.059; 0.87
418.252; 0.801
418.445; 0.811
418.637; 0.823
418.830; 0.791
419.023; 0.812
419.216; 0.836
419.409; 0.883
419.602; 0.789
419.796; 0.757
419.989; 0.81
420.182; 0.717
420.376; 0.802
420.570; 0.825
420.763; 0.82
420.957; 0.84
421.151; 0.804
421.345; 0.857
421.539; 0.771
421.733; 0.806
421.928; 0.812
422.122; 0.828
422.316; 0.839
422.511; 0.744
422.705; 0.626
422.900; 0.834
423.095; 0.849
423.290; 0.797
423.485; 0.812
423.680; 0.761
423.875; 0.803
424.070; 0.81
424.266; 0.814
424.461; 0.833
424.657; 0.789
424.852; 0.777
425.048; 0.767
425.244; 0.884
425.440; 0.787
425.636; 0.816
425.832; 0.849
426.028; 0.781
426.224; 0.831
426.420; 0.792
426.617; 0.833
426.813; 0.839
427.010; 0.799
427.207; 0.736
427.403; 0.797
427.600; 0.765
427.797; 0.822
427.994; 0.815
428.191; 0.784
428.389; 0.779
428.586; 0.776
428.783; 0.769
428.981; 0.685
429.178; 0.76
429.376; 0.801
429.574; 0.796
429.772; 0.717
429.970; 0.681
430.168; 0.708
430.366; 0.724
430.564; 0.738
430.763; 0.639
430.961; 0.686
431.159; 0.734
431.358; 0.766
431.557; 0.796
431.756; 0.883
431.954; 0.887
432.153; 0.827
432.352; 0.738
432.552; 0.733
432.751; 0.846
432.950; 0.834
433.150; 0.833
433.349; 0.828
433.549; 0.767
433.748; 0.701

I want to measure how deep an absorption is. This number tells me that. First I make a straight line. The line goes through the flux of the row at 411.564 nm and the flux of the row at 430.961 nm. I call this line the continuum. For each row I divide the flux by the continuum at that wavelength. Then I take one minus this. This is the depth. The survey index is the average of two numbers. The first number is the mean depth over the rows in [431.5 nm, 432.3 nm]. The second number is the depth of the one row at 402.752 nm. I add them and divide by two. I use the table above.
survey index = -0.12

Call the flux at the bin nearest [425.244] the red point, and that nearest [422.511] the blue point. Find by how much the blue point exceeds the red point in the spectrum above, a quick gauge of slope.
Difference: -0.14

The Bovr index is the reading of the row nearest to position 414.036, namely 0.851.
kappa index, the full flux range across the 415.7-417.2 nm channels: 0.077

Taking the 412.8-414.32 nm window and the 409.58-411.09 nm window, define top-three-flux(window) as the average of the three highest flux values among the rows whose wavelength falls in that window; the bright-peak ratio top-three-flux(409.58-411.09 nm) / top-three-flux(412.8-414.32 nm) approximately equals 0.92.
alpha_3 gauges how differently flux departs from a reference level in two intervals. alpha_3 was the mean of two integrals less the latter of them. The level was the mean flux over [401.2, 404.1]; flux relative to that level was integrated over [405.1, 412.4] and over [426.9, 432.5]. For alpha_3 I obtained 0.10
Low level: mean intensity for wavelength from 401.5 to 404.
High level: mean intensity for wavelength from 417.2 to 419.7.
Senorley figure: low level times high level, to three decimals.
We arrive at 0.680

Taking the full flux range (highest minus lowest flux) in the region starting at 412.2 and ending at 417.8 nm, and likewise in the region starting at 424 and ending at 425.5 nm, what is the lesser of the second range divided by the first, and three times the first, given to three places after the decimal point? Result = 0.426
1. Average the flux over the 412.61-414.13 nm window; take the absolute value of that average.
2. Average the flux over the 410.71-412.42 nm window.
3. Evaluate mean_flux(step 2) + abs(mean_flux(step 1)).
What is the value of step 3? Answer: 1.67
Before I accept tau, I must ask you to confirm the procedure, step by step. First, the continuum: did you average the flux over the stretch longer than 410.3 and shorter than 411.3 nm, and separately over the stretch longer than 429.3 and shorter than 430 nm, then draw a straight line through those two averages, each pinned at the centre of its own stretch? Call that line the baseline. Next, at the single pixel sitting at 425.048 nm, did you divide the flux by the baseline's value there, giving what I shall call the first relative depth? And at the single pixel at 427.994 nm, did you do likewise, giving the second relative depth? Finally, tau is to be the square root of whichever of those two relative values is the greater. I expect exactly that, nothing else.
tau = 1.04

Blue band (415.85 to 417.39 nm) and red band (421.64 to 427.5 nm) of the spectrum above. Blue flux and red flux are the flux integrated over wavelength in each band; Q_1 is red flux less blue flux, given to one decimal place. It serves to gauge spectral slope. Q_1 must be 3.4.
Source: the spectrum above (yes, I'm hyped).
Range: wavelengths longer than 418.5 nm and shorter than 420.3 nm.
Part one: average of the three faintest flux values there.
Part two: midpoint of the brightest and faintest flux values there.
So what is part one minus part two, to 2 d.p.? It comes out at -0.05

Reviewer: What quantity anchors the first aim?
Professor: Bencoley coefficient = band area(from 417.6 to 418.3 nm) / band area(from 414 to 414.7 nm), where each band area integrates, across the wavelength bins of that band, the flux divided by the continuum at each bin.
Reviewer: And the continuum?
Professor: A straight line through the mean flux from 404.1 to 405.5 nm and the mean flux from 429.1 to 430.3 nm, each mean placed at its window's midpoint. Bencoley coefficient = 1.03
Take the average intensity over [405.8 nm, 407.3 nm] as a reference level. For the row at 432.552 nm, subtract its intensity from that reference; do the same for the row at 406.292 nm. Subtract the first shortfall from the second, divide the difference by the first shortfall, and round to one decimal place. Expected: -0.2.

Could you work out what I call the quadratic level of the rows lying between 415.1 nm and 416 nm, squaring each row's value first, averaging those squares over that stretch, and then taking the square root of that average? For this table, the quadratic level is 0.852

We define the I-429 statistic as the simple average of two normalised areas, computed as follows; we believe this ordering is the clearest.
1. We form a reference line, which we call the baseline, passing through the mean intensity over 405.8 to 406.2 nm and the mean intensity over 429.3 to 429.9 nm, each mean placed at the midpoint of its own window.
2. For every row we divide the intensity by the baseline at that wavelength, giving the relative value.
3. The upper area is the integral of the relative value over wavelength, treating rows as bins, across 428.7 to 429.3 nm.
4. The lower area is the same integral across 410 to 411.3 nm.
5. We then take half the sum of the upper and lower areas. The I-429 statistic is 0.86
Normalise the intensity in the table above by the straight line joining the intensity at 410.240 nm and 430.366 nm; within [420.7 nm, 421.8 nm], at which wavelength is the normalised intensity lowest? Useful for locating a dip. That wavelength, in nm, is 421.539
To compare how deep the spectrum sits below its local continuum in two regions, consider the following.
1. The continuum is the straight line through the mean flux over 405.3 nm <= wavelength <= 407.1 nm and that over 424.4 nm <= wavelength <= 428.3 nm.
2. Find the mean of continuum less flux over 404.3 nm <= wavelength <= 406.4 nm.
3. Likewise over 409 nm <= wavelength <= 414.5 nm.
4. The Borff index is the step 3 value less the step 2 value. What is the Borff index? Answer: 0.00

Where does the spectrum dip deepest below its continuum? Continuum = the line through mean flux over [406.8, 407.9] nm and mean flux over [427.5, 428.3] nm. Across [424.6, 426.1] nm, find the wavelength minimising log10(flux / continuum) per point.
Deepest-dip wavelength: 425.048 nm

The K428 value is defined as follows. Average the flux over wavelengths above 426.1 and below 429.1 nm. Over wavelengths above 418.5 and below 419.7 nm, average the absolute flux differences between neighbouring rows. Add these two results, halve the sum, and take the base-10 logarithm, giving -0.381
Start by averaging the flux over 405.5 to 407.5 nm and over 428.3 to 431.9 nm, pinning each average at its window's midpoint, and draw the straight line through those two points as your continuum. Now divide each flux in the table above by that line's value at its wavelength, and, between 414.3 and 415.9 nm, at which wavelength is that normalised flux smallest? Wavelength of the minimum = 414.417 nm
